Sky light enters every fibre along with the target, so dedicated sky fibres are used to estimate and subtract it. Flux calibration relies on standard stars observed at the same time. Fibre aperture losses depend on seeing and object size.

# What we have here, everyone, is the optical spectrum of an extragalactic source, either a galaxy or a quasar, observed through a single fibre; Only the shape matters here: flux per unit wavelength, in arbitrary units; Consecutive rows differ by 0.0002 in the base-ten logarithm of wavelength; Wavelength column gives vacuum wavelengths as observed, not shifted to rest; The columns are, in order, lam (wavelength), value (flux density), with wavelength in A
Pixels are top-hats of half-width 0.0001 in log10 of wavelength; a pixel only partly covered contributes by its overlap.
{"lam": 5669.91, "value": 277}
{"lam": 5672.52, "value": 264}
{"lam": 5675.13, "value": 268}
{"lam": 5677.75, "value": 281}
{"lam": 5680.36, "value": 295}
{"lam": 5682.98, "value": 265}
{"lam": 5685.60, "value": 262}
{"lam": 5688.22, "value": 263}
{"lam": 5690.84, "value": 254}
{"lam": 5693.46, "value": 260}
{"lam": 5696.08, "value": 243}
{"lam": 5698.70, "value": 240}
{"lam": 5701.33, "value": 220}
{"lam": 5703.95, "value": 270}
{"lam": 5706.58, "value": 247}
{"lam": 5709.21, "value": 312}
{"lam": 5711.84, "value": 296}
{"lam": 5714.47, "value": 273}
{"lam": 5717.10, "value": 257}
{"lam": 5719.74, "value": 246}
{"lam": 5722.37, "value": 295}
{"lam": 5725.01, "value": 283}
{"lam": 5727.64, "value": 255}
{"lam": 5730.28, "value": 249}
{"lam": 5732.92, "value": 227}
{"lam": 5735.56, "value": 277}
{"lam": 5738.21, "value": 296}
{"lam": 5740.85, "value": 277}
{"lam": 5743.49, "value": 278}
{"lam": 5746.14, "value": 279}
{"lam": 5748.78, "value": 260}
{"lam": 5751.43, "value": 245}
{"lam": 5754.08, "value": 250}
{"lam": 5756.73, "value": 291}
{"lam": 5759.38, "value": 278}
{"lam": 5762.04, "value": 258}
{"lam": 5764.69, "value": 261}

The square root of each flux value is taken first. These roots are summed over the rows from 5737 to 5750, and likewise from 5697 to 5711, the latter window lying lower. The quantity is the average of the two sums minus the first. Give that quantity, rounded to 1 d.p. -1.6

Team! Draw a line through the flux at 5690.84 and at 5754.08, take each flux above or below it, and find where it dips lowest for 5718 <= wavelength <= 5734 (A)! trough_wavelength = 5732.92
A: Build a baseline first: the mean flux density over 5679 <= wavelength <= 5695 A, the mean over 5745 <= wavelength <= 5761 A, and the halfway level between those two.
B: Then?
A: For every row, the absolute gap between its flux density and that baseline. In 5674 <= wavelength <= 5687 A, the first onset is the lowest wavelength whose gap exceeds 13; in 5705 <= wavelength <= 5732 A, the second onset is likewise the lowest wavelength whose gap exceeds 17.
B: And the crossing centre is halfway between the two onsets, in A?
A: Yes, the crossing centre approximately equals 5692.2 A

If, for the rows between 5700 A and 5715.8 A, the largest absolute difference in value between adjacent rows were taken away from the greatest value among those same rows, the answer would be 247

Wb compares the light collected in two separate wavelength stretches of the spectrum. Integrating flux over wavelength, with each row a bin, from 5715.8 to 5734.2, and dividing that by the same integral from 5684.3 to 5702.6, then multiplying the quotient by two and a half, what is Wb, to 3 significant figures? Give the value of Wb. 2.61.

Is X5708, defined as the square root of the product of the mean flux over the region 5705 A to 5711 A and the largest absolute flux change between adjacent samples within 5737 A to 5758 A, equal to 107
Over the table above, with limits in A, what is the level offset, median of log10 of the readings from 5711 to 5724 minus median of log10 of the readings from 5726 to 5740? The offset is 0.030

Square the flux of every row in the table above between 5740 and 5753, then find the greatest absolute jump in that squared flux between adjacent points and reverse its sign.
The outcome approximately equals -10241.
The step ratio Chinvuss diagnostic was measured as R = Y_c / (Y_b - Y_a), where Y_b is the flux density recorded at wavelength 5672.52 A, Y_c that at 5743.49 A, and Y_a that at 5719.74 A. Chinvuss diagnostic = 15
